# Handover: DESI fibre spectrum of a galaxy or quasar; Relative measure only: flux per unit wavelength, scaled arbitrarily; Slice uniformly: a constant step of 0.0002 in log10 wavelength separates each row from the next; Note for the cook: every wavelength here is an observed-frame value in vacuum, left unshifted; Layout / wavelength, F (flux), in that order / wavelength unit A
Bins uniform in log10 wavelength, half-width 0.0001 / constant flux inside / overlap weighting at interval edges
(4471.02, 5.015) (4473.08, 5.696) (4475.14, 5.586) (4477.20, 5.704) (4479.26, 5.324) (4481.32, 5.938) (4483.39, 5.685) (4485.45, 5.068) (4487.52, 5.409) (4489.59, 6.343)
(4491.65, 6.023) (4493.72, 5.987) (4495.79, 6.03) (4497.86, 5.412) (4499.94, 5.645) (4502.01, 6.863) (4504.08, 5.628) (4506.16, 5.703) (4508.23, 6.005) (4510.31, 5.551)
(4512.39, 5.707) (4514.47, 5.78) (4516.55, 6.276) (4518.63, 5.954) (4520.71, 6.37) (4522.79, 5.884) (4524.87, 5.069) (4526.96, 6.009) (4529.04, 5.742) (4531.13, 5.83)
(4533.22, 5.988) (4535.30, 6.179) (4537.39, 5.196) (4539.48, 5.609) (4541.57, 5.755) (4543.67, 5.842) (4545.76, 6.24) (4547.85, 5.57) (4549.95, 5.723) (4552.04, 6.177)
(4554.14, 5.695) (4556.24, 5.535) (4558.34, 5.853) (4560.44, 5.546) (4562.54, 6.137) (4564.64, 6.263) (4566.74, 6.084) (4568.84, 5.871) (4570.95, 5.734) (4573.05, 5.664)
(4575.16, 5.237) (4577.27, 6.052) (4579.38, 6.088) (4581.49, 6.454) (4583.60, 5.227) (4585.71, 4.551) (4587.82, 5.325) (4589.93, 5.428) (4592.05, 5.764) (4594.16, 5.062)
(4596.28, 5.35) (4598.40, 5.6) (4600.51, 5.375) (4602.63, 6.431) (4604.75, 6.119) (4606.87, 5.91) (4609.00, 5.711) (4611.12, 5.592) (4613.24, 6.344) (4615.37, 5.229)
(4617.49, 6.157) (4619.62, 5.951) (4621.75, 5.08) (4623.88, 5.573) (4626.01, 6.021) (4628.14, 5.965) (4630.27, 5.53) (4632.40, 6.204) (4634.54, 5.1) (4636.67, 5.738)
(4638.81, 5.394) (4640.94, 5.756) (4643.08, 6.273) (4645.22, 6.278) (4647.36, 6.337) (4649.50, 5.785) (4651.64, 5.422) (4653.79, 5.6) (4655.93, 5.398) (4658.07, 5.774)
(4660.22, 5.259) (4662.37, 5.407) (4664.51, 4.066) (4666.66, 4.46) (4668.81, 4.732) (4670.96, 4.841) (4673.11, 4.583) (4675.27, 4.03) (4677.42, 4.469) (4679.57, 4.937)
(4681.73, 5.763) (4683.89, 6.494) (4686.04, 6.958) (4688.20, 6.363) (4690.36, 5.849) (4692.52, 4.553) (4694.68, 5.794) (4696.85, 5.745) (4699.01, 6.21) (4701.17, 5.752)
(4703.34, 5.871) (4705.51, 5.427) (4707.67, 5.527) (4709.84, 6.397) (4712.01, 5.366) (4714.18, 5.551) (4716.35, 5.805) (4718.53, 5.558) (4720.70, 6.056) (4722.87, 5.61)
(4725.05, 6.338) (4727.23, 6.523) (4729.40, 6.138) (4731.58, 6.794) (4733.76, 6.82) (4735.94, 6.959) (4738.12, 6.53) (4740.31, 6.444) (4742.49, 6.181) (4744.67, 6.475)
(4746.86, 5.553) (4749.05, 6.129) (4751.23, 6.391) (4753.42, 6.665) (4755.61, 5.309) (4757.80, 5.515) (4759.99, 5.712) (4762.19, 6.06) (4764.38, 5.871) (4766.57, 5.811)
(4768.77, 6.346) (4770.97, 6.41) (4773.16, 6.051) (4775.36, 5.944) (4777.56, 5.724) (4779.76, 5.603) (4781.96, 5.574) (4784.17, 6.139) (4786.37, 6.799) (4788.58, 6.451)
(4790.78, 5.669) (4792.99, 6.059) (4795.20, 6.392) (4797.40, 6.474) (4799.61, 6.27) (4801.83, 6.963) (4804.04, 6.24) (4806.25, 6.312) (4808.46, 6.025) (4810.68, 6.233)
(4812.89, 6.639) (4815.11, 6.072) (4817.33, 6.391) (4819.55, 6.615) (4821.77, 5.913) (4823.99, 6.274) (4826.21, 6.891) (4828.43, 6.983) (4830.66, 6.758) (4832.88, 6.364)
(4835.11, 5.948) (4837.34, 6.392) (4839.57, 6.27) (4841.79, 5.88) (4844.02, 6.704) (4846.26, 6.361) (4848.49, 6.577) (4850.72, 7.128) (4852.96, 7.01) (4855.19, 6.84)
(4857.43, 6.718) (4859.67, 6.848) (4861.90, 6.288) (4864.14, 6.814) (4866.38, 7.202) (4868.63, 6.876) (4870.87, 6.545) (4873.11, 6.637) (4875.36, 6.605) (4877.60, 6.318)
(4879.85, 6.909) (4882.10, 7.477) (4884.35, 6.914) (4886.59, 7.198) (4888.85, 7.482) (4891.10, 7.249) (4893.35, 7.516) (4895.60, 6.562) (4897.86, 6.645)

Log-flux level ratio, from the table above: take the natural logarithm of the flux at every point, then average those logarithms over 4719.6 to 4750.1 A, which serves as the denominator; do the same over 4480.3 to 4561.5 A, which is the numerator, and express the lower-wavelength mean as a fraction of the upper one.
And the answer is 0.95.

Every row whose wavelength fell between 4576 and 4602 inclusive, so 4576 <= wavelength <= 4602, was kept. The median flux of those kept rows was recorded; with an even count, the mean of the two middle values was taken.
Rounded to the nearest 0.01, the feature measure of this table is 5.40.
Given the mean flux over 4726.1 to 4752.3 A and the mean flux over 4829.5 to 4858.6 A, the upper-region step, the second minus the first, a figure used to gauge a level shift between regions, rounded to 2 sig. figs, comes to 0.12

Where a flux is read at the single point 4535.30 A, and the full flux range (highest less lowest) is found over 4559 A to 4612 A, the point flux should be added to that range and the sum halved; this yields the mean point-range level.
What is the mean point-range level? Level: 4.04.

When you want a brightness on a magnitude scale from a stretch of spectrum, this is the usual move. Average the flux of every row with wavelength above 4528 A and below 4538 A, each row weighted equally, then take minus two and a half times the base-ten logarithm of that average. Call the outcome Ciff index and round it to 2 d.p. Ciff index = -1.91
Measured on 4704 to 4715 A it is -1.88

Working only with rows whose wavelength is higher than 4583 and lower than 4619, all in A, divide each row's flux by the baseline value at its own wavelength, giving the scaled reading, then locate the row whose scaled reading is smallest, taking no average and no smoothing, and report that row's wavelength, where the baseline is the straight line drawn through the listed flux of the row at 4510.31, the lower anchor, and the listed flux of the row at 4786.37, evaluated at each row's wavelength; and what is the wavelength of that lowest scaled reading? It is 4585.71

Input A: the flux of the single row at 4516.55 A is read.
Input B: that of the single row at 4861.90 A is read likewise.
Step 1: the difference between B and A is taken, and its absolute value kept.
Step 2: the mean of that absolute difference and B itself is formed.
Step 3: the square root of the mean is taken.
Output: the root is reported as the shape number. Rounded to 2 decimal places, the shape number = 1.77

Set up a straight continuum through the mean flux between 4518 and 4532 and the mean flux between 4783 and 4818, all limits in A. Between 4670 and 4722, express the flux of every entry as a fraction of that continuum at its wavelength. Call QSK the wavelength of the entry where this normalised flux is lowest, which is 4675.27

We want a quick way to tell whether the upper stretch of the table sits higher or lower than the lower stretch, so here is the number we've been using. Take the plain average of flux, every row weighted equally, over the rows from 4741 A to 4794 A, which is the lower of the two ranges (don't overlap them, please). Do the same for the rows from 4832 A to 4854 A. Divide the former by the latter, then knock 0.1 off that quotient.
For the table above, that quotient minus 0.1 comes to 0.83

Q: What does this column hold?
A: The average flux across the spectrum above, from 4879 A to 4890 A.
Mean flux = 7.2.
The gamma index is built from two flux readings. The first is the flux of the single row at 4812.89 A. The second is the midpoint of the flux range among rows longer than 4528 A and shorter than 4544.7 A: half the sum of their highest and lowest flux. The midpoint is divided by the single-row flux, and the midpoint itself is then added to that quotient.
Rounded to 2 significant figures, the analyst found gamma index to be 6.5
